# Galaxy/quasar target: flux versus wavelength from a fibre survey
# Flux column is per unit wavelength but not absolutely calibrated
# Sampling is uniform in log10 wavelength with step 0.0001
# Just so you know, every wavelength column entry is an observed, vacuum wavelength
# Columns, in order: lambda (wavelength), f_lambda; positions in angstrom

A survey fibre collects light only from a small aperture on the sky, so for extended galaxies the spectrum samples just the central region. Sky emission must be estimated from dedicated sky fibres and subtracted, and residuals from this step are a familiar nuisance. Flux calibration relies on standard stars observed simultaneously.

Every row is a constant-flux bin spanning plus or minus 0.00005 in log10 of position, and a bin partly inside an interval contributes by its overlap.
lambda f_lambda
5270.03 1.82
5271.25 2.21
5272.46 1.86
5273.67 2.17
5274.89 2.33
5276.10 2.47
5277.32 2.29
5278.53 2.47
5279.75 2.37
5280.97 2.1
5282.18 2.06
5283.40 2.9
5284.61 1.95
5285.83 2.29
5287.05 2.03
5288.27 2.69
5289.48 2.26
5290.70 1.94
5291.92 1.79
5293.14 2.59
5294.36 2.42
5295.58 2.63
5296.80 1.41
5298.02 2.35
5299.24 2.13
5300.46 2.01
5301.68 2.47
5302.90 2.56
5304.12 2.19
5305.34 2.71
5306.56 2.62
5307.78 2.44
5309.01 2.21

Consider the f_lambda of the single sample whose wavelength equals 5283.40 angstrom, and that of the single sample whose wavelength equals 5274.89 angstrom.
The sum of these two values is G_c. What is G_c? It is 5.23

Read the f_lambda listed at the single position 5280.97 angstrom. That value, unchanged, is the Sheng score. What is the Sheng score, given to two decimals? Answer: 2.10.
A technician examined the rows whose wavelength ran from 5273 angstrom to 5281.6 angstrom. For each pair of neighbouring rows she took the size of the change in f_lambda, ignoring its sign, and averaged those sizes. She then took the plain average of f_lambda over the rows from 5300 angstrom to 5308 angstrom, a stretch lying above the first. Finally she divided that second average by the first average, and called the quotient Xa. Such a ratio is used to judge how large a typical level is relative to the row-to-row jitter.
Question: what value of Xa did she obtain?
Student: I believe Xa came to 14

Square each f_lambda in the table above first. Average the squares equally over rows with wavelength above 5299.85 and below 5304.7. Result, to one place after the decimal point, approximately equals 5.4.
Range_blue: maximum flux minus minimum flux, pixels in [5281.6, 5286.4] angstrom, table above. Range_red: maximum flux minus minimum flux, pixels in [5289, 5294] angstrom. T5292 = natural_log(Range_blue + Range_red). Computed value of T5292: 0.56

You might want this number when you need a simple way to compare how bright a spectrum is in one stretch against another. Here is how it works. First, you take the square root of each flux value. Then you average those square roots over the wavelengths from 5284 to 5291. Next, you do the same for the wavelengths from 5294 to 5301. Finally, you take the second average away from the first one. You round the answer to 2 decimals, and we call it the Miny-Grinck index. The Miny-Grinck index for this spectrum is 0.02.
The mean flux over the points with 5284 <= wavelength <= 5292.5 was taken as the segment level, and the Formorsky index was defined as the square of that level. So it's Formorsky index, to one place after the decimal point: 4.6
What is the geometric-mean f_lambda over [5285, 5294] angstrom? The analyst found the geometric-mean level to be 2.21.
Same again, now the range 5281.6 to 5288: 2.22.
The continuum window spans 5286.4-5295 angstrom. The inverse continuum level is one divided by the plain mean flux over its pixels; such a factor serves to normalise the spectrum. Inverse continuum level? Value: 0.445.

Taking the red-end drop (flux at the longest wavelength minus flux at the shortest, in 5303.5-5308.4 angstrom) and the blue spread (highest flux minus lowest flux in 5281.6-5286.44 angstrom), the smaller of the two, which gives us 0.25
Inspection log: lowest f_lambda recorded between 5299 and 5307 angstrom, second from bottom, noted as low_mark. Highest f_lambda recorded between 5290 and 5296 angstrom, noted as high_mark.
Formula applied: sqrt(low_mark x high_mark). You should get 2.37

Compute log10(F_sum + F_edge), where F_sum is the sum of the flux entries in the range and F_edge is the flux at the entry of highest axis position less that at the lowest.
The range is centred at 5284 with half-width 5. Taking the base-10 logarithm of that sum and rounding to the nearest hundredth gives 1.27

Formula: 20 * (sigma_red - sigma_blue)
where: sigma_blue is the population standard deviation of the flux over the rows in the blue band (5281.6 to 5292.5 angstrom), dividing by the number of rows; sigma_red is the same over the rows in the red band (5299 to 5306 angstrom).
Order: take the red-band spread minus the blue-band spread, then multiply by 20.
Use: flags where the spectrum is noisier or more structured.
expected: -1.9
